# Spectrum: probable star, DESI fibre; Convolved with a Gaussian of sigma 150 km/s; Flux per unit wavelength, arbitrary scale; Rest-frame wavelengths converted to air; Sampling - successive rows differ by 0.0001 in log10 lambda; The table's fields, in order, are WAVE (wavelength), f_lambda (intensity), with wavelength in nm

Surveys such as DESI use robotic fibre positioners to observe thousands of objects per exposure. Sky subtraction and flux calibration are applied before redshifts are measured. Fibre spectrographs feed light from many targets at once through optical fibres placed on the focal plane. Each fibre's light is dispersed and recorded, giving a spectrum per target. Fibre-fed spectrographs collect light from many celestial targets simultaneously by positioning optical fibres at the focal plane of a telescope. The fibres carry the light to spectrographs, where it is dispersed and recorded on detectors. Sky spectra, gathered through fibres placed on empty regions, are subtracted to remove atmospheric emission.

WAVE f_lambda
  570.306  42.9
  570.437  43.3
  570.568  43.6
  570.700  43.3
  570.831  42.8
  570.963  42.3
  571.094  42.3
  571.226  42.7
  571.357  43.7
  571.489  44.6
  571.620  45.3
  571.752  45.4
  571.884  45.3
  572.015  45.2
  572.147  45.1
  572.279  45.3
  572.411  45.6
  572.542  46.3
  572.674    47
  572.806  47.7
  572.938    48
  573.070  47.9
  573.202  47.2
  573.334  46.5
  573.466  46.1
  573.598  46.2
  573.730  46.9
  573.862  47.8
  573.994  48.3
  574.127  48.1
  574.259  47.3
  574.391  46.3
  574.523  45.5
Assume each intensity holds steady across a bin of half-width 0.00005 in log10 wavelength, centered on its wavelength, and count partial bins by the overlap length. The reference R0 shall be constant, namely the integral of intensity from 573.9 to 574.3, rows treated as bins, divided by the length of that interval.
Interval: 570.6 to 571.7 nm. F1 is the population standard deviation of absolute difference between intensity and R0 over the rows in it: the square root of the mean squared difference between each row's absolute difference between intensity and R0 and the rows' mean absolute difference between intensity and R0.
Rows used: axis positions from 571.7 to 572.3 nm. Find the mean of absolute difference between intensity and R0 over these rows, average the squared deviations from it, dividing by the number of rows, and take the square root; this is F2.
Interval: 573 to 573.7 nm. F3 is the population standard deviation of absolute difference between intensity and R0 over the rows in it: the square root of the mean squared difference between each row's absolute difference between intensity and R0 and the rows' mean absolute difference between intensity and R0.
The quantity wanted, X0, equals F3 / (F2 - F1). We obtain -0.7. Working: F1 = 1.0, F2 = 0.10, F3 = 0.66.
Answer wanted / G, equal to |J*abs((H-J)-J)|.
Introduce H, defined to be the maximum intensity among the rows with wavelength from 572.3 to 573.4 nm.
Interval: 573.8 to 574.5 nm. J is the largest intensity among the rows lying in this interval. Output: 2347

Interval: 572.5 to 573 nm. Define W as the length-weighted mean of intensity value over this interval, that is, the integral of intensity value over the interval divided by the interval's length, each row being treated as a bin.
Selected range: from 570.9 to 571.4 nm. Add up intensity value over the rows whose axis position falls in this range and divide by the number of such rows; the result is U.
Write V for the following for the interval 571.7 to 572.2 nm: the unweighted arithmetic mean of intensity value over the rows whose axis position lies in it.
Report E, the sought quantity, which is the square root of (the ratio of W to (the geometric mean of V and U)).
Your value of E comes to 1.037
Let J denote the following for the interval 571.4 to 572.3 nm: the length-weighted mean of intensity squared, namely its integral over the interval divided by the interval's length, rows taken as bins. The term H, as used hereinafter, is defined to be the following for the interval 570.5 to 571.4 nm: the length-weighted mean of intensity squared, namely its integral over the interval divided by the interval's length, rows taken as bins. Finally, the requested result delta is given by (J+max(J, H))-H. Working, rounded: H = 1844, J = 2036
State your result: 2227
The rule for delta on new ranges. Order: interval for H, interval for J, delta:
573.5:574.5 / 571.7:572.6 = 2067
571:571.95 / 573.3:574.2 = 2497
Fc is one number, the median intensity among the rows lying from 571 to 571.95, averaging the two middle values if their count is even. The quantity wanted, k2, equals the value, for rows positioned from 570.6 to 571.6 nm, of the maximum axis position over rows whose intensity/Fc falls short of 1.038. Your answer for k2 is 571.489 nm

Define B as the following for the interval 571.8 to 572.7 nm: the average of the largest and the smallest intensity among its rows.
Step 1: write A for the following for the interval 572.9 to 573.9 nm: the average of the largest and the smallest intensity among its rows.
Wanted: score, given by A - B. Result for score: 1.0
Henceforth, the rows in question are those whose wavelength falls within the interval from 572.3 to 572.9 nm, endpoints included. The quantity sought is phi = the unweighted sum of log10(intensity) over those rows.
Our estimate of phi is 6.68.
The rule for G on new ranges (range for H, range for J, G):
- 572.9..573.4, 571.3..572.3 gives 1943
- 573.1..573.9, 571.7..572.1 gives 1952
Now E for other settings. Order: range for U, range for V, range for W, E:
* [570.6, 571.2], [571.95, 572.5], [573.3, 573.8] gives 1.028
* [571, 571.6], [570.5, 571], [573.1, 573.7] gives 1.039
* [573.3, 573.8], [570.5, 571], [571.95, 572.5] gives 1.007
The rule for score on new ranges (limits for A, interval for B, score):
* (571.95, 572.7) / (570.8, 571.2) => 3.5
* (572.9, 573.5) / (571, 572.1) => 3.2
